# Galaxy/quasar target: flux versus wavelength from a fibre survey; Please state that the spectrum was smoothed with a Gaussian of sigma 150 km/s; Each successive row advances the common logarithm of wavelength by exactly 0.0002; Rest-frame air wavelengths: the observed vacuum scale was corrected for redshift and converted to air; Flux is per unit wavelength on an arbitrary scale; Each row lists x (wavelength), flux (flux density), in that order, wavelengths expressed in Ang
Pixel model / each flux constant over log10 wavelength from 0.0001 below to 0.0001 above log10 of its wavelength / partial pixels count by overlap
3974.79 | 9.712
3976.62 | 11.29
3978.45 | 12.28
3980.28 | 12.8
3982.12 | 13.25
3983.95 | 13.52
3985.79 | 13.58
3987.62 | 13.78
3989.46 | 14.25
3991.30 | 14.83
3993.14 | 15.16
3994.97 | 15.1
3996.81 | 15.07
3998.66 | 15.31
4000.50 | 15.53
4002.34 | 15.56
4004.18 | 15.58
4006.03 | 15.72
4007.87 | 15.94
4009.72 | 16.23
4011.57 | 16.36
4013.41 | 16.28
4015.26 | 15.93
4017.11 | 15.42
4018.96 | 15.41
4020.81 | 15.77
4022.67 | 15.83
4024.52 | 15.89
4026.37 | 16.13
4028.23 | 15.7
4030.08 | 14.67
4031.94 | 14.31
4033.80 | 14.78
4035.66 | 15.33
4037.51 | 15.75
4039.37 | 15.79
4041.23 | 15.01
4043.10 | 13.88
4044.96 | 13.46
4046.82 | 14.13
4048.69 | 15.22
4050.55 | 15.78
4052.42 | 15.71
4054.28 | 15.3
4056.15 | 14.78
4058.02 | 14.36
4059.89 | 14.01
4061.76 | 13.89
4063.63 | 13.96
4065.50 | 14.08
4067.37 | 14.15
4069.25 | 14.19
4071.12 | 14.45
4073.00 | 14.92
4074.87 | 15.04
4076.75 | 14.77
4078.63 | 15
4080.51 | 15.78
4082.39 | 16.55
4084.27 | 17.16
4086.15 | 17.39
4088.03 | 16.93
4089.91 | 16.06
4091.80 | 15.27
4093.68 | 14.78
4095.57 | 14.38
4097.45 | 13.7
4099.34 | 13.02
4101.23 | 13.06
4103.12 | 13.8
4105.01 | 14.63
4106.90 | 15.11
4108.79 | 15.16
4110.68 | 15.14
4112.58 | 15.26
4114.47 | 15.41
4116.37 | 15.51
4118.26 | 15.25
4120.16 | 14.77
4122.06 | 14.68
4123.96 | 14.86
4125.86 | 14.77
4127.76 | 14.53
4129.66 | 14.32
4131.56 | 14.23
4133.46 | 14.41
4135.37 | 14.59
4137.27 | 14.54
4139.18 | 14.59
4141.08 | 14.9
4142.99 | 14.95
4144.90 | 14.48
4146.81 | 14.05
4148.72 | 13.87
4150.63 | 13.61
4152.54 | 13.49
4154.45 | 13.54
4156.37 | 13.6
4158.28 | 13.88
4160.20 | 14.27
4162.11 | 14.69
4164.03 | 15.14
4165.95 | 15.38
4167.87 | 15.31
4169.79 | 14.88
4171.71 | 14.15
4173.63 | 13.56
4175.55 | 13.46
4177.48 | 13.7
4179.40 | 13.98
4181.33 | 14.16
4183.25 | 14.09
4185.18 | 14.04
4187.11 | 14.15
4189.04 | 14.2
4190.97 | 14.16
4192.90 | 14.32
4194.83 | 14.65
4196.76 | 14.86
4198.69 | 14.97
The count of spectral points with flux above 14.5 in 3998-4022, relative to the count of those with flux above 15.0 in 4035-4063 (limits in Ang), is 1.6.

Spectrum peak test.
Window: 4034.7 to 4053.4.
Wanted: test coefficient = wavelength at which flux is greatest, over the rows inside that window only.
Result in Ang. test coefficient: 4039.37 Ang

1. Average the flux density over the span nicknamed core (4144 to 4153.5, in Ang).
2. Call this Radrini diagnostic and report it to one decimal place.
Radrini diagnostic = 13.9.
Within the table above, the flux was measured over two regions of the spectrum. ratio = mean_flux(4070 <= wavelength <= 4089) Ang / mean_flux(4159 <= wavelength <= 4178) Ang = 1.09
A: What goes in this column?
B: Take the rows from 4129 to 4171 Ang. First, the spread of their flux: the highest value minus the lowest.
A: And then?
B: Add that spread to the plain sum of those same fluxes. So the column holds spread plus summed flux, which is 319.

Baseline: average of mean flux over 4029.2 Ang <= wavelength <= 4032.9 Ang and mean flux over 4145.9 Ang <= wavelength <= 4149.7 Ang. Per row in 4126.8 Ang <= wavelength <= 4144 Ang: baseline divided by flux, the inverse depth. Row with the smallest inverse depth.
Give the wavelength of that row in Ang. 4142.99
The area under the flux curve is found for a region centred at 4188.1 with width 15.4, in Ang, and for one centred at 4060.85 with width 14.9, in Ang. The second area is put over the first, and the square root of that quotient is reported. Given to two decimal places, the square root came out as 0.99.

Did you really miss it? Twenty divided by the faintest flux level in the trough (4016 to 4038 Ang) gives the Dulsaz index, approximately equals 1.40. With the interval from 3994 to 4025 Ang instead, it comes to 1.33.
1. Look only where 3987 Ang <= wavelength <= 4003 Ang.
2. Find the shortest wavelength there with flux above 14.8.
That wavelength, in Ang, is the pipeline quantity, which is 3991.30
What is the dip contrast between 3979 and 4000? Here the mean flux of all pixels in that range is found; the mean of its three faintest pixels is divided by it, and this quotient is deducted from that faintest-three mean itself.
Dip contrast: 12.26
